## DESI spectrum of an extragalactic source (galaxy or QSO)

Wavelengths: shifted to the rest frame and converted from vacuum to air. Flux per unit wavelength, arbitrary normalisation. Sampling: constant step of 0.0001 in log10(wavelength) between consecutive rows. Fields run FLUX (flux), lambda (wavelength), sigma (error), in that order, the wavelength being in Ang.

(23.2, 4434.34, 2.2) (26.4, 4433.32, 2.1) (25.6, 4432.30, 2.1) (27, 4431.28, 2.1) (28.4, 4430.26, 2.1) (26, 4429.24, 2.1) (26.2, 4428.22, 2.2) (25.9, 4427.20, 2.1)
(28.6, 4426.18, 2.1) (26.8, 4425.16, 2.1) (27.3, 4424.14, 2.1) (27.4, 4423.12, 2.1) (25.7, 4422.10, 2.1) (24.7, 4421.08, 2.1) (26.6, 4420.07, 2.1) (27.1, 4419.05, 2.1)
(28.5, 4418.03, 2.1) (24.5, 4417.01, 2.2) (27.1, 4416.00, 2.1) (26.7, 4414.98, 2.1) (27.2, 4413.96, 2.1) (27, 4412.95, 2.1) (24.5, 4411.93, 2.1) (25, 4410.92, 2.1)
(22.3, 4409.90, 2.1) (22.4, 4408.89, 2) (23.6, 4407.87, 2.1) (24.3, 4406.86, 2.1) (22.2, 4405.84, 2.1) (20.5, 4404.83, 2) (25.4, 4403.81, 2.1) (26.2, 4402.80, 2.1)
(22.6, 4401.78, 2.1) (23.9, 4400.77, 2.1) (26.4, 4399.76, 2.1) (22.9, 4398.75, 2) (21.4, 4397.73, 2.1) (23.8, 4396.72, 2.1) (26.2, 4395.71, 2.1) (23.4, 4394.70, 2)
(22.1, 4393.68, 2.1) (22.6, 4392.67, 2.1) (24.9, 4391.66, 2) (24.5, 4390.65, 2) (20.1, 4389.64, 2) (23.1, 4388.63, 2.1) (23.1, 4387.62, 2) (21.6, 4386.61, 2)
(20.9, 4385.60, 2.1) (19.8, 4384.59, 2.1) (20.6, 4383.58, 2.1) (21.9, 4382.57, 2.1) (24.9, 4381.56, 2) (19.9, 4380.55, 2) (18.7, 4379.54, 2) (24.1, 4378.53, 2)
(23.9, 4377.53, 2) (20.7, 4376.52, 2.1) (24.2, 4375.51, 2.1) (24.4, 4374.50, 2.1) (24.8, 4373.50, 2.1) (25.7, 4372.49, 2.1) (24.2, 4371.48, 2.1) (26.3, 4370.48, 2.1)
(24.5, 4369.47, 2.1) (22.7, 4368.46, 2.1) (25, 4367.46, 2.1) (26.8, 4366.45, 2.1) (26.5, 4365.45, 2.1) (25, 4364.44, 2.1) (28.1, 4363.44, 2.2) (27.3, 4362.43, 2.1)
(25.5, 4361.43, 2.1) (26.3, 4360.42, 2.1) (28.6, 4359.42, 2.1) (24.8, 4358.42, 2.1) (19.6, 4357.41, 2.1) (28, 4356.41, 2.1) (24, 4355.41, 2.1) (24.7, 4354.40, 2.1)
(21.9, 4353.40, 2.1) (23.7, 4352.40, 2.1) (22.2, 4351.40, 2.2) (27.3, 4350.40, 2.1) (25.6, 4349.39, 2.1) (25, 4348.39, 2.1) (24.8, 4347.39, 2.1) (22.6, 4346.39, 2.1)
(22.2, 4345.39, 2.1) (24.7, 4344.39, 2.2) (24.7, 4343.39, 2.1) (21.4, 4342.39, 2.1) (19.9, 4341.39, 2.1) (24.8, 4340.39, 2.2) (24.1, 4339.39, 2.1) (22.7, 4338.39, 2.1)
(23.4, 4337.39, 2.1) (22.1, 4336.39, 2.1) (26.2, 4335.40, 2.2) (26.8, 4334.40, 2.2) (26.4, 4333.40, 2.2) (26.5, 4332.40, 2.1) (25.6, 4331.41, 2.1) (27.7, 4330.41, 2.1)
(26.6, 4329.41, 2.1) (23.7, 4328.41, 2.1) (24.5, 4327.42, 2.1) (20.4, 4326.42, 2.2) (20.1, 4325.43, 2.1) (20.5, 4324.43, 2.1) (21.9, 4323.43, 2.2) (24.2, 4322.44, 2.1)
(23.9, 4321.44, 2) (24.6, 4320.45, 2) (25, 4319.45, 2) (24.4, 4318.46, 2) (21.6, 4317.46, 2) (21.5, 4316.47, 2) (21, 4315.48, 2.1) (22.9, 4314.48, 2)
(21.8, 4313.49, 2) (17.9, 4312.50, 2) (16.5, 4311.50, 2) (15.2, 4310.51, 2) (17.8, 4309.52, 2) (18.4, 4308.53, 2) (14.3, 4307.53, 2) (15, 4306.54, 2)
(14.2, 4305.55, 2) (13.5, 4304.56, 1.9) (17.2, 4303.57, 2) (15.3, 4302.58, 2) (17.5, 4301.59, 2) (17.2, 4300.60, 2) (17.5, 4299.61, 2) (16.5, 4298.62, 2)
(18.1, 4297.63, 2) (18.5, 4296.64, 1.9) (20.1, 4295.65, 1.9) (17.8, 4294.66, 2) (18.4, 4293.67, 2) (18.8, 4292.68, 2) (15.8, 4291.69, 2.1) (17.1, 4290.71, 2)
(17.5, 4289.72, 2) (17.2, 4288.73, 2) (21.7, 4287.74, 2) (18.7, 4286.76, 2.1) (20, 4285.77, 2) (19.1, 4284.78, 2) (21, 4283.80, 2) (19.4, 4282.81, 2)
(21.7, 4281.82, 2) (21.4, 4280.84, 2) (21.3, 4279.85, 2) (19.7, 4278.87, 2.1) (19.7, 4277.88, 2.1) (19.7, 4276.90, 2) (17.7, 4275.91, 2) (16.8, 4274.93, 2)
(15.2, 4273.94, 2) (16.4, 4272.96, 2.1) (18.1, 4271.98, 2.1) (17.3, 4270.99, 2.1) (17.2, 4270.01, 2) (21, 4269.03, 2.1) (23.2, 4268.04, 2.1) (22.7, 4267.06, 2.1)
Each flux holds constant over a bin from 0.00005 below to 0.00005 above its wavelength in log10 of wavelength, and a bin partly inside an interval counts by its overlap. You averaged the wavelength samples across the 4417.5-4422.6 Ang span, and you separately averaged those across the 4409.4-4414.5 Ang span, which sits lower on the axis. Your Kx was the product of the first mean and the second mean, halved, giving 334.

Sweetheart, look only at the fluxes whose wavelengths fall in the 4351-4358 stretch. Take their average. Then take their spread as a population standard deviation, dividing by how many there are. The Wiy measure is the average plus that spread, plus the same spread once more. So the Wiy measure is 28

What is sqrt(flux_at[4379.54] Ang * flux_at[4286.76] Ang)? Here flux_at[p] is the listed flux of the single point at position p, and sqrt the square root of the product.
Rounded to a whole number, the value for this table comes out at 19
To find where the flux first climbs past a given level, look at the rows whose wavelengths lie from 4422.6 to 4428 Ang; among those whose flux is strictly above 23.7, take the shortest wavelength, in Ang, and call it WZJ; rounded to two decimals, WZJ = 4423.12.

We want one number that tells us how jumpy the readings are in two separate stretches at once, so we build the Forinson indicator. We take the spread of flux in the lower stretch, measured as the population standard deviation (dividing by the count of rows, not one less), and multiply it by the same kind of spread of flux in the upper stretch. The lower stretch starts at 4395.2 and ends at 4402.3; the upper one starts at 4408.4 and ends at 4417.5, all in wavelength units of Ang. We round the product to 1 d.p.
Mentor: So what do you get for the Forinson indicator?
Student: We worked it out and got 3.1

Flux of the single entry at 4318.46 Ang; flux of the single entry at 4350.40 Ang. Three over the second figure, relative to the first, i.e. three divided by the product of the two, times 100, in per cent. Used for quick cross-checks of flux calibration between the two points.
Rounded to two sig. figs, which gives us 0.45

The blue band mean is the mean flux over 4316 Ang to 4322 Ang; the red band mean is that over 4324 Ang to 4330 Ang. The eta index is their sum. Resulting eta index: 46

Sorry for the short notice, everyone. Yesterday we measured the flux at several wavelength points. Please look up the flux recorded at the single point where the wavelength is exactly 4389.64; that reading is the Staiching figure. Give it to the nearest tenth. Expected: 20.1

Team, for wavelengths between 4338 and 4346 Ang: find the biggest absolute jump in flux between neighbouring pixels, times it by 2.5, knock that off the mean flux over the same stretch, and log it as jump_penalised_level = 10.8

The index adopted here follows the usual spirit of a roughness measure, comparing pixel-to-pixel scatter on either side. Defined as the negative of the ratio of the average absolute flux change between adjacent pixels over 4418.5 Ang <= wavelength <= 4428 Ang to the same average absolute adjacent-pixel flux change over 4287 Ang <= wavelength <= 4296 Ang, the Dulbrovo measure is -0.80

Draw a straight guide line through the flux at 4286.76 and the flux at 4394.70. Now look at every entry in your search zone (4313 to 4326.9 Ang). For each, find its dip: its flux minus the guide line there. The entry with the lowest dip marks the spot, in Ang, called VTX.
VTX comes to 4325.43 Ang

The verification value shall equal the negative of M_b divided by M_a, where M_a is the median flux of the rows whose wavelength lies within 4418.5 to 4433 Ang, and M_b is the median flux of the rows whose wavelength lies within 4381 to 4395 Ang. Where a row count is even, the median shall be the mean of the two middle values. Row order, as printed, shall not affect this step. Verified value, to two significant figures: -0.84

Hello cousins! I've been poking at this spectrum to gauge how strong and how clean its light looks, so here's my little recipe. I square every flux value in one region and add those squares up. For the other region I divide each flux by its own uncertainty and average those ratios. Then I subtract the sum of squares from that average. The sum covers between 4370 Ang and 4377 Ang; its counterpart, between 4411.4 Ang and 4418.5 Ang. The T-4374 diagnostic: -4150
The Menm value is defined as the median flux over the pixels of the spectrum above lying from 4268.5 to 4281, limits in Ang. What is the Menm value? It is 18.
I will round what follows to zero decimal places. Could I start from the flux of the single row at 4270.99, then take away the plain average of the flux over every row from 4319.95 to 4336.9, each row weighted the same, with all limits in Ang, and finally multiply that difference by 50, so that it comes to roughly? -346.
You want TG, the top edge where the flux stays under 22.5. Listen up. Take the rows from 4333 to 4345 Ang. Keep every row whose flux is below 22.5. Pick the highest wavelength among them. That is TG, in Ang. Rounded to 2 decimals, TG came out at 4342.39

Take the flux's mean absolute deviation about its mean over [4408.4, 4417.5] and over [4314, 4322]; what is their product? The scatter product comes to 2.2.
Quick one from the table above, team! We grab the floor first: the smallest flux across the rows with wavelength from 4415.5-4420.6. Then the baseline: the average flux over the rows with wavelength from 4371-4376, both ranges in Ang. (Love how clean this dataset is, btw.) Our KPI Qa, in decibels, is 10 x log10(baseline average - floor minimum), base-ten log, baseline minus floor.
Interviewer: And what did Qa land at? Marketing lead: -8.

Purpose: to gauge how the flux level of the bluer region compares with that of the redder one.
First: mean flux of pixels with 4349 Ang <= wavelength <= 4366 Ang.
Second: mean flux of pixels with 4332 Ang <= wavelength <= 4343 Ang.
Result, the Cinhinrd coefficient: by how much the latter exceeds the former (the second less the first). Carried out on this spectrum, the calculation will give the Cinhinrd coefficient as -1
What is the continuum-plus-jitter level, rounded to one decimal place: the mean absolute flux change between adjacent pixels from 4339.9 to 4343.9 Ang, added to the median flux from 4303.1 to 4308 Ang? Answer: 17.5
